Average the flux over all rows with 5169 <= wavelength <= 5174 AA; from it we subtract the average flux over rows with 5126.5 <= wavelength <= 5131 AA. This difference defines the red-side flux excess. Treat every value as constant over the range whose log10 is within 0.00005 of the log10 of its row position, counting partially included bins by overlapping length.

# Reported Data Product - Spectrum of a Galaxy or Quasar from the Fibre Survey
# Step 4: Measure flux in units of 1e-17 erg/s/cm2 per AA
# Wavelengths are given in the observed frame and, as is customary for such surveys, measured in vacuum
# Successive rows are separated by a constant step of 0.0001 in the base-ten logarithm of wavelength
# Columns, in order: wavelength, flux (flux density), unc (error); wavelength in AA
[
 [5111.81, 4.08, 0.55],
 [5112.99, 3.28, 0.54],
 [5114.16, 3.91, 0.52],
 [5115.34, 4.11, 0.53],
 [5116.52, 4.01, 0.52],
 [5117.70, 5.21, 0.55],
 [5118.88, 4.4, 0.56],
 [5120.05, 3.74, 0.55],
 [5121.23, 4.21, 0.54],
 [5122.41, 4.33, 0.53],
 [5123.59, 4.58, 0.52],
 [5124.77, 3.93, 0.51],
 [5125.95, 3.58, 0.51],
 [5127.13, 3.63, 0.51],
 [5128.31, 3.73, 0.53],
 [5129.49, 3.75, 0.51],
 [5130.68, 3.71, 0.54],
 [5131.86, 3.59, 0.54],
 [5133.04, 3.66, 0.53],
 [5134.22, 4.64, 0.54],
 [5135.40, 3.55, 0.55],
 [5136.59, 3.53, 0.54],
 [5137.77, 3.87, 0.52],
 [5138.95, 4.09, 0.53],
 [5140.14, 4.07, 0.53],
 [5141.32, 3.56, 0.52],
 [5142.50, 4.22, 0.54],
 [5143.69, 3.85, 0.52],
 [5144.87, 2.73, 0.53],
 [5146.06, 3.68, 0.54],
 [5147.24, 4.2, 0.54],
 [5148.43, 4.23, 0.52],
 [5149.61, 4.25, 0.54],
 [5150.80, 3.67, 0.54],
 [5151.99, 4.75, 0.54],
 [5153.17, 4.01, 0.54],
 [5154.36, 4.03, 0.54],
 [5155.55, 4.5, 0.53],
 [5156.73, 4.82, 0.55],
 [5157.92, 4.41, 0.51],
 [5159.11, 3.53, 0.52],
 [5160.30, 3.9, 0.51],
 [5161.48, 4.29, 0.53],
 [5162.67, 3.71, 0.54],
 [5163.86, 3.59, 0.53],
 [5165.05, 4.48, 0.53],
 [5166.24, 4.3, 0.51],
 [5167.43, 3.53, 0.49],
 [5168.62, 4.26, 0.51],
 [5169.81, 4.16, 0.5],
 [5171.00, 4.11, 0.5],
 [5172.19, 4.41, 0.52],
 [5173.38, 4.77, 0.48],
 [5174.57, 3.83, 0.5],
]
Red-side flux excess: 0.66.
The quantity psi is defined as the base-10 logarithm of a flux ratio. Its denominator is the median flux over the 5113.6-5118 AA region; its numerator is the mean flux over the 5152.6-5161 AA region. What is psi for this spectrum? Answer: 0.012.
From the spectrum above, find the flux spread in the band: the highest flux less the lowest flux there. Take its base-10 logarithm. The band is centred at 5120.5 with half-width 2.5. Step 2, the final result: -0.18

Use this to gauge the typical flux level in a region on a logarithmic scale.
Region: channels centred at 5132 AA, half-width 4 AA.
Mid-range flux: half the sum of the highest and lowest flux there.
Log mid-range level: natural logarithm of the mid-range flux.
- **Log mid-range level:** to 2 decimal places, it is 1.41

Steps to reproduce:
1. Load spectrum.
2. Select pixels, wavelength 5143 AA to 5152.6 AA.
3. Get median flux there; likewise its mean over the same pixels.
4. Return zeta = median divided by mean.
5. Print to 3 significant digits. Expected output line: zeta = 1.03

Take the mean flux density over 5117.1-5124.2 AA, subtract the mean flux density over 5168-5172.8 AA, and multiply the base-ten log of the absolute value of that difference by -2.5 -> 1.88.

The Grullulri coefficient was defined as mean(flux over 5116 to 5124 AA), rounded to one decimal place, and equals 4.4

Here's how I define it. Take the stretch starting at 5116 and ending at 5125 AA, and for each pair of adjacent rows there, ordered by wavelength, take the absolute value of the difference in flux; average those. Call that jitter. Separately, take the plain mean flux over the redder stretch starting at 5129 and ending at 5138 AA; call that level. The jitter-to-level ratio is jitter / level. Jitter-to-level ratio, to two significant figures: 0.16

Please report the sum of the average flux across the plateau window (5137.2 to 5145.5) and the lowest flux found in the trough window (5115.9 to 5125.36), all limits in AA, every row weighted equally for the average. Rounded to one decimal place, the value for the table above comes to 7.5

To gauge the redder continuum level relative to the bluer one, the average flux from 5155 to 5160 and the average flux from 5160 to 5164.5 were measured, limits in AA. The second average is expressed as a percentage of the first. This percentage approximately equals 90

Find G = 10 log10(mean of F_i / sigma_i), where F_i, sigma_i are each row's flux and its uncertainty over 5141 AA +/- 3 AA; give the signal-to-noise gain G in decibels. 8.75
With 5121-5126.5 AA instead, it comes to 8.98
